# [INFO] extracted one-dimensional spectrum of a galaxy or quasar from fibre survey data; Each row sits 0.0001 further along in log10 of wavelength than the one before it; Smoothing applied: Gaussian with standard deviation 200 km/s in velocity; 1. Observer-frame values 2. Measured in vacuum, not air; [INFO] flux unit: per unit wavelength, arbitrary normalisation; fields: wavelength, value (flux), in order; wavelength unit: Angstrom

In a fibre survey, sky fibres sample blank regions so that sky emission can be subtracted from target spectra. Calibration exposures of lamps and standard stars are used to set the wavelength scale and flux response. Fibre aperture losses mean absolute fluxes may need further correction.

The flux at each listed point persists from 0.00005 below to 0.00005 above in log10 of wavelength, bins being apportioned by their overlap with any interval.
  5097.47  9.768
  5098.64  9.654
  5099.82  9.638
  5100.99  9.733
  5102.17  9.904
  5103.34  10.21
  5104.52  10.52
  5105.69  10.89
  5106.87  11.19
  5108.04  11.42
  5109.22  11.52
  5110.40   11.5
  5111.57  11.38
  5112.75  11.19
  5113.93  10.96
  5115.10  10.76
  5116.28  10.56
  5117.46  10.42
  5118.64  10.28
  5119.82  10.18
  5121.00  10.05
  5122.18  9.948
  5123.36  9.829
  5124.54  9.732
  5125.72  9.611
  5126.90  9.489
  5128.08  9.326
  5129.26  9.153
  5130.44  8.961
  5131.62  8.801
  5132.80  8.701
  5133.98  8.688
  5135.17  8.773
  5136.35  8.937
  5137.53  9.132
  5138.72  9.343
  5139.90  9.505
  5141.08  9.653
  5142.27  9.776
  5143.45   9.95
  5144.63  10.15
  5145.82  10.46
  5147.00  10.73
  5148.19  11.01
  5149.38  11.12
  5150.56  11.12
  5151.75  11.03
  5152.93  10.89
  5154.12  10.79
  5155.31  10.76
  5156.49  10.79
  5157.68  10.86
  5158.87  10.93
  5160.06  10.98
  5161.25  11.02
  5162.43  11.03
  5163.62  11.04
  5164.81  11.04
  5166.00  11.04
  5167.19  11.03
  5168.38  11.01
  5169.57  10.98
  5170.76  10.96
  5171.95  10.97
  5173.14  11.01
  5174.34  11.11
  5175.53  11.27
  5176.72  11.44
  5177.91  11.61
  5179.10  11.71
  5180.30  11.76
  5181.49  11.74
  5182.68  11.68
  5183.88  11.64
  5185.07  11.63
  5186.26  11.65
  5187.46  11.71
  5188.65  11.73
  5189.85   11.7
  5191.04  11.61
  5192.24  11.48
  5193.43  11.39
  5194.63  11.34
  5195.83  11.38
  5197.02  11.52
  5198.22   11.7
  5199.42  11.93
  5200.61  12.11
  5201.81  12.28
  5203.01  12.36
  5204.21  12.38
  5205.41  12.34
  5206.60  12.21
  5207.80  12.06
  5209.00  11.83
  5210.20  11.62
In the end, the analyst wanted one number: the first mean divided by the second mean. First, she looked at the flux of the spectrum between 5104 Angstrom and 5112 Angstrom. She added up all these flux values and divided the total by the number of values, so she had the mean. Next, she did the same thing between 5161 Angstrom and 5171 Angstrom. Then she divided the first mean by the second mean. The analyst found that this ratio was 1.02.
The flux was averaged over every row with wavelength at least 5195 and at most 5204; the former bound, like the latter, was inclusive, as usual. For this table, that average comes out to 11.9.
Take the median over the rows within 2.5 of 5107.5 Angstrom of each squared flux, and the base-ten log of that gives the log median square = 2.11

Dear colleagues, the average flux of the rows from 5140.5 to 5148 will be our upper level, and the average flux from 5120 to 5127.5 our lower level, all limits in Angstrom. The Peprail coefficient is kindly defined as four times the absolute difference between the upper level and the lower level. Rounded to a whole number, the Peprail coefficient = 1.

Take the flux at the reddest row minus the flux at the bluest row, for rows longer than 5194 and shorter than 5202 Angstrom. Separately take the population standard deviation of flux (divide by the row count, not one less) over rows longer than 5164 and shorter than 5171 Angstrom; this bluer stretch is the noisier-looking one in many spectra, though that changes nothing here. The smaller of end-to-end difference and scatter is 0.0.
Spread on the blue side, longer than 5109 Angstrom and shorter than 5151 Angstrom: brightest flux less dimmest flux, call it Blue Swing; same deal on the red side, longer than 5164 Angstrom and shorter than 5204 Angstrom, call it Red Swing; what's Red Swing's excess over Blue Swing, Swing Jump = -1.4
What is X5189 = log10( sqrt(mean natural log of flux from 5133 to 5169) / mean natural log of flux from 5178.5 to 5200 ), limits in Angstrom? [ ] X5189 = -0.205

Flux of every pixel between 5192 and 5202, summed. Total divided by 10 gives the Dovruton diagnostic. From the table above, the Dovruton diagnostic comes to 10.5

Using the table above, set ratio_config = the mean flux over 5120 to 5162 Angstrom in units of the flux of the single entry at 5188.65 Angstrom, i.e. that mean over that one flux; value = 0.85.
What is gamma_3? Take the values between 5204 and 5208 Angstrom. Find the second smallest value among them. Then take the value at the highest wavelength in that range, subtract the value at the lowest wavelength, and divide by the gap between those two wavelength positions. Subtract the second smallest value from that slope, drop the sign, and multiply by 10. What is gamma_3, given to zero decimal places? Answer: 123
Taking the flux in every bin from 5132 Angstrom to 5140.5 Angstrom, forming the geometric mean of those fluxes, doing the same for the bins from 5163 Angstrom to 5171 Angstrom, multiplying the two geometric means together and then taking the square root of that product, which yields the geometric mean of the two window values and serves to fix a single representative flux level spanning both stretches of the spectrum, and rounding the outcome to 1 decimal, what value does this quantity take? 10.0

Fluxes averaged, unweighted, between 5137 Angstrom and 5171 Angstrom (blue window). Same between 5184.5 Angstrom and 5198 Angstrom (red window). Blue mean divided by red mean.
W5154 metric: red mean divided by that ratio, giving 12.6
